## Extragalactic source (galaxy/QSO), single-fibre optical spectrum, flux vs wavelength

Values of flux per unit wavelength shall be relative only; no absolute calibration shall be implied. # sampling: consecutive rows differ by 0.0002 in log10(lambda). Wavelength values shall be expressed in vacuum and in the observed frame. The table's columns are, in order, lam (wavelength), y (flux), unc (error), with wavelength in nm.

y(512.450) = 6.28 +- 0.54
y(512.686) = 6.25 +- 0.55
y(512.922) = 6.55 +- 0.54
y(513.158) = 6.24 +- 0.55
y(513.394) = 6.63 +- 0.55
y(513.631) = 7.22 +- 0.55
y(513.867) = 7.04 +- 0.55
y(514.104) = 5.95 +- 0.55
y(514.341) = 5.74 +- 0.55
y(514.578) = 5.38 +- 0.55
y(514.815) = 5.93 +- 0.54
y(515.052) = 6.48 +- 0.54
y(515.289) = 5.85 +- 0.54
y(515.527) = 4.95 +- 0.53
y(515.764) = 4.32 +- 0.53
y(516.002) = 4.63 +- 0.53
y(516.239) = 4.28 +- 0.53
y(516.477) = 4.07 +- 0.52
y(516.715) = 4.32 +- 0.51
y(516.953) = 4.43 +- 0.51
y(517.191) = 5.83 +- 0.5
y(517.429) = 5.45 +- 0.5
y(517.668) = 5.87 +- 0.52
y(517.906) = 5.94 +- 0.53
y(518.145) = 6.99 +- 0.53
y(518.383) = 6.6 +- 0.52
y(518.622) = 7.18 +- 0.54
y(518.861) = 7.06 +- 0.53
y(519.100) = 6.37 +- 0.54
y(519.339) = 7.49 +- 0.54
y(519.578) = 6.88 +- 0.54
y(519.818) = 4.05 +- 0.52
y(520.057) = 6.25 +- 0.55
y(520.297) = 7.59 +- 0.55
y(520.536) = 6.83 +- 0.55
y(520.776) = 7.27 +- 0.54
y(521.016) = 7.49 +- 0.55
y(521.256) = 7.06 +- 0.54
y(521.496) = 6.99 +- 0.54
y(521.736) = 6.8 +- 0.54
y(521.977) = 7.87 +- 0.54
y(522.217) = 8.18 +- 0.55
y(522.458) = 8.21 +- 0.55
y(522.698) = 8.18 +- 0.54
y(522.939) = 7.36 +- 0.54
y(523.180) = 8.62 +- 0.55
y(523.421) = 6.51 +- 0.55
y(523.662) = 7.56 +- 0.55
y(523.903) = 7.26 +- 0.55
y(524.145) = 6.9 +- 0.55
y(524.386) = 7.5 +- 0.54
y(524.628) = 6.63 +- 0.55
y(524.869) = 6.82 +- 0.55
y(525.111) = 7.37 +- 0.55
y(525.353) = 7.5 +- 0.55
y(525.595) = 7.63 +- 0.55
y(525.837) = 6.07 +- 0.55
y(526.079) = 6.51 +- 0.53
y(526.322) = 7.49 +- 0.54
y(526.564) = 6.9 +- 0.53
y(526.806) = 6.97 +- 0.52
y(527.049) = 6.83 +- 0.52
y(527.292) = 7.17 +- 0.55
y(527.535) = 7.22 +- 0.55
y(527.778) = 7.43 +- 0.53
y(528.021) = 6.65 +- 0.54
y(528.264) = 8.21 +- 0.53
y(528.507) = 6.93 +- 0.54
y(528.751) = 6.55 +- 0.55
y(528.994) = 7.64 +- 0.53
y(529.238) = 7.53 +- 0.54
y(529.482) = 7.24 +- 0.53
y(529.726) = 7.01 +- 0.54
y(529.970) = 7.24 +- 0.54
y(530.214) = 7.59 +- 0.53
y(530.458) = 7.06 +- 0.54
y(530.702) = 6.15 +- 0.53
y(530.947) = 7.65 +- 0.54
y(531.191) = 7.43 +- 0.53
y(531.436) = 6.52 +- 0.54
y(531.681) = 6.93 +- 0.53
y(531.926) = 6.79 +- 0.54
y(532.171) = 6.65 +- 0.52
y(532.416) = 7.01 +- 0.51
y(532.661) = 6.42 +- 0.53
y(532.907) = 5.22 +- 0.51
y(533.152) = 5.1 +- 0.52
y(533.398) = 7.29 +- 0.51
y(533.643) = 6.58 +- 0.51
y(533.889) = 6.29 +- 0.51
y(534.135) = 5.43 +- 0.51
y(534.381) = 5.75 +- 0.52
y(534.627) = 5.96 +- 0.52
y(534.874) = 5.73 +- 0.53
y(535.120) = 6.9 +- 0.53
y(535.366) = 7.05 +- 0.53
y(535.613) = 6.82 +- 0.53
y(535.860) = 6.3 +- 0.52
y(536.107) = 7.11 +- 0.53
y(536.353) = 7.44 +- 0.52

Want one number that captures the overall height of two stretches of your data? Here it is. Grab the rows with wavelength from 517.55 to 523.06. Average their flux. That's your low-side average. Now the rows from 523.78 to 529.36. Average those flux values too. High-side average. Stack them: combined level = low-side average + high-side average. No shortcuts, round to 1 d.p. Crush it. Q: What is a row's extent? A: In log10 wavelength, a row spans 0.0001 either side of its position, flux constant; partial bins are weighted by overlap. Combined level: 14.1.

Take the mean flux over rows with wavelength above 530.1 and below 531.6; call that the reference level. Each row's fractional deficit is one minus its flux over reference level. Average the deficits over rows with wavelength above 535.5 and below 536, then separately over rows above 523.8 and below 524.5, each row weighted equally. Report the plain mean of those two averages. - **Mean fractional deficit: 0.02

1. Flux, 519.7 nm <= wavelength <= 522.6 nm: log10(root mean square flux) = 0.853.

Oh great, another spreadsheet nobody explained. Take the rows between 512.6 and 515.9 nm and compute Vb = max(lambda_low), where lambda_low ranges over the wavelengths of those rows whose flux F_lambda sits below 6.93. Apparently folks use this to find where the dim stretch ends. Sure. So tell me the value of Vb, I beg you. 515.764 nm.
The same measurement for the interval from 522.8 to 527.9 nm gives 527.049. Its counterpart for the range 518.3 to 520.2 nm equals 520.057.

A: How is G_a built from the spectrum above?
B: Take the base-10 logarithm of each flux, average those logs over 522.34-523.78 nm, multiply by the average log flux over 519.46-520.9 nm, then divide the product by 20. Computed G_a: 0.0356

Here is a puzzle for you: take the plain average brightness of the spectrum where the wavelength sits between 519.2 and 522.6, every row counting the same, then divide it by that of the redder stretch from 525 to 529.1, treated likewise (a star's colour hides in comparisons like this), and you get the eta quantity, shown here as 0.99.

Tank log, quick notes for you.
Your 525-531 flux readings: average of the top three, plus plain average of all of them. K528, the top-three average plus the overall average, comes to 15.0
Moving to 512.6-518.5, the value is 12.8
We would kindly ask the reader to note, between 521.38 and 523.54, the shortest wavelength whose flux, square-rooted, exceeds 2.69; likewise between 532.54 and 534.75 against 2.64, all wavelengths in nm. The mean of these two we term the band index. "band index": 527.69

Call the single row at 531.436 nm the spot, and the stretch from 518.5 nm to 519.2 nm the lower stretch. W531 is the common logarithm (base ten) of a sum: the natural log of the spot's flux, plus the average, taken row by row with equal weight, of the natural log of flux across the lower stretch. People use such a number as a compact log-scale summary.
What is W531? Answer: 0.580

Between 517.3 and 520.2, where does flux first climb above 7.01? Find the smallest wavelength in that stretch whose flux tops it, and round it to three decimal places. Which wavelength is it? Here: 518.622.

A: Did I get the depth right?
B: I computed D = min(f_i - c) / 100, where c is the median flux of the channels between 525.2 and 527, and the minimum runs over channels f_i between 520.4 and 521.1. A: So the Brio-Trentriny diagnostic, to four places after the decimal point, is -0.0014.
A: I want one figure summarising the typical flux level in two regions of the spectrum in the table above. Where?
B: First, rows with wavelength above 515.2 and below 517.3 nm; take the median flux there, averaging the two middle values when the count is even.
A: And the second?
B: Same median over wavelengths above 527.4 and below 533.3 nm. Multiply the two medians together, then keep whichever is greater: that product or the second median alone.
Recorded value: 31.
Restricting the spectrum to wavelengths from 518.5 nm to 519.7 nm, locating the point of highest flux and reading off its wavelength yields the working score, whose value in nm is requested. 519.339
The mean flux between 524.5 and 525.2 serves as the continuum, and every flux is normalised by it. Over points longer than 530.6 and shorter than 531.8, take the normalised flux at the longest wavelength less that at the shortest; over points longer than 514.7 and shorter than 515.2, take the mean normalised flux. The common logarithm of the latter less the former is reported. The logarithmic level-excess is -0.11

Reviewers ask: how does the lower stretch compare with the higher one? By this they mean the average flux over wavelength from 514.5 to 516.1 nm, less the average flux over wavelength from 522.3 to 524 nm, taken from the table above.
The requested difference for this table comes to -2.3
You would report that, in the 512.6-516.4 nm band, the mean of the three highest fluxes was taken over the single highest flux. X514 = 0.964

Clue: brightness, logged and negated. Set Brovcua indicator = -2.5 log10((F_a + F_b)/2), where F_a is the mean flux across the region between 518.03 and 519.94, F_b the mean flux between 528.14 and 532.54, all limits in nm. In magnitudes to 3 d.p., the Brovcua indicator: -2.089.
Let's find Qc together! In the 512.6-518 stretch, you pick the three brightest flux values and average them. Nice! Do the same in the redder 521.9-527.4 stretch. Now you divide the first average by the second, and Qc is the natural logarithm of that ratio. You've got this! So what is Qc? -0.18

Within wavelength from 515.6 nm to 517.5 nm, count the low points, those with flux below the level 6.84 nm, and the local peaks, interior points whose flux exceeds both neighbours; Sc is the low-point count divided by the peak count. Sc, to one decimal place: 4.0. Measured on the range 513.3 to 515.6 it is 4.0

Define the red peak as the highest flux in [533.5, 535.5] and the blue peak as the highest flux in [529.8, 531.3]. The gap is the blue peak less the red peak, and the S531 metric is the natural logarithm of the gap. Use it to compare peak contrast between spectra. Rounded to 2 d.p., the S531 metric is -0.51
